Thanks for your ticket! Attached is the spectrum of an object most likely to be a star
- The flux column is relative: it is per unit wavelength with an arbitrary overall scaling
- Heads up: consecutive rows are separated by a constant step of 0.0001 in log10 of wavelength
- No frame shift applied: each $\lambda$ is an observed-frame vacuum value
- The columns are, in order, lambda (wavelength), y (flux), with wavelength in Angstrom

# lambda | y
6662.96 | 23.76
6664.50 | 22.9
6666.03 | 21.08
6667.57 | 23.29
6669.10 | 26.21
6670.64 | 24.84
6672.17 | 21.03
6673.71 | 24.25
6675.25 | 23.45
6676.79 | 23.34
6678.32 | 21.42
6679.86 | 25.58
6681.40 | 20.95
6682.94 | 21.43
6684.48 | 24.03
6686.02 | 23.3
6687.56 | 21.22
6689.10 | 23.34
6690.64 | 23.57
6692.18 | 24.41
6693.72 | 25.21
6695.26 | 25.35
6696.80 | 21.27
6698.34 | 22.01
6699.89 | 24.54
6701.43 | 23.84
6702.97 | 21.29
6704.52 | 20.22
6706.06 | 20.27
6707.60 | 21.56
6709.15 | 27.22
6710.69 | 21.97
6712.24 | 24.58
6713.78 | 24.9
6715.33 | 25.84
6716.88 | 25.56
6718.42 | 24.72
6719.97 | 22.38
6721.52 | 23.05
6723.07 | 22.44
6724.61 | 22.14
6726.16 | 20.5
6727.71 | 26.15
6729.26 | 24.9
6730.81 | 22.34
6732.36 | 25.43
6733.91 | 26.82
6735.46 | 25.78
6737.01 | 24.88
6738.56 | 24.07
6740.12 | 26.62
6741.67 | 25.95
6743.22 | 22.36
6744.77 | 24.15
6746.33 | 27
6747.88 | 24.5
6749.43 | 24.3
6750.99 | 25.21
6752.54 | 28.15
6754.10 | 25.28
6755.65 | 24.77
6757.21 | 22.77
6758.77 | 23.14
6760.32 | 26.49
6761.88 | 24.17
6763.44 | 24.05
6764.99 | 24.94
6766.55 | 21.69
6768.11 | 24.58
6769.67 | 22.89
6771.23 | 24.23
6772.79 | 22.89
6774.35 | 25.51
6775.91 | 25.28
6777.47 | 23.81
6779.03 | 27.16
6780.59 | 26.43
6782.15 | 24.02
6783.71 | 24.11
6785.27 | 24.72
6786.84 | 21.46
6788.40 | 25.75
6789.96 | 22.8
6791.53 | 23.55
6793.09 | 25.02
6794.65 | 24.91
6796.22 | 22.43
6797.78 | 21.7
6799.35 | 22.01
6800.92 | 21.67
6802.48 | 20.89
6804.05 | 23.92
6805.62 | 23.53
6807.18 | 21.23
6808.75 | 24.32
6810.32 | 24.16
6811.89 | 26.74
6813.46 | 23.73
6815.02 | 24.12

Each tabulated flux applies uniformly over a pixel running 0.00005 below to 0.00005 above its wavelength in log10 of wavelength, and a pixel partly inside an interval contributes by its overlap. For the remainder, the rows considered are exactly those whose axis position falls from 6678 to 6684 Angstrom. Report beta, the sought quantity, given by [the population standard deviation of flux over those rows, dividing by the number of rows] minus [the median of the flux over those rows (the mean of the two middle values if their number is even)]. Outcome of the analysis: -19.5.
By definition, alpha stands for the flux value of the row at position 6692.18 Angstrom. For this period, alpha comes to 24.41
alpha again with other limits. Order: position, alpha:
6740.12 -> 26.62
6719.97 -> 22.38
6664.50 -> 22.9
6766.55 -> 21.69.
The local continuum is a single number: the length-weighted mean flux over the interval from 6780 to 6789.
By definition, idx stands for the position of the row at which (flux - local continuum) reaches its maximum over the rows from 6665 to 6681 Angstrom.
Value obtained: 6669.10 Angstrom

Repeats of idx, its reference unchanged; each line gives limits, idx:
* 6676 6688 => 6679.86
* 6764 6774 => 6764.99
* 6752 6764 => 6752.54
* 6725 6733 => 6727.71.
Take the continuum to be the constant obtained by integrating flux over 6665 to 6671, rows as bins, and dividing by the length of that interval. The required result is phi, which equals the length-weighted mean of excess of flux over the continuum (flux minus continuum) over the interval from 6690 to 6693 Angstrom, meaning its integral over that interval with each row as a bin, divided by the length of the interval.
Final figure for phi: 0.3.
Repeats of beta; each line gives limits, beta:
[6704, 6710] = -18.0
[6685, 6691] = -22.4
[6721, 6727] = -21.3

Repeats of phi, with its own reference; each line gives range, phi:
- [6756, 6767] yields 0.2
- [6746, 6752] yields 1.5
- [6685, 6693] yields -0.5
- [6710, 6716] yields 0.6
